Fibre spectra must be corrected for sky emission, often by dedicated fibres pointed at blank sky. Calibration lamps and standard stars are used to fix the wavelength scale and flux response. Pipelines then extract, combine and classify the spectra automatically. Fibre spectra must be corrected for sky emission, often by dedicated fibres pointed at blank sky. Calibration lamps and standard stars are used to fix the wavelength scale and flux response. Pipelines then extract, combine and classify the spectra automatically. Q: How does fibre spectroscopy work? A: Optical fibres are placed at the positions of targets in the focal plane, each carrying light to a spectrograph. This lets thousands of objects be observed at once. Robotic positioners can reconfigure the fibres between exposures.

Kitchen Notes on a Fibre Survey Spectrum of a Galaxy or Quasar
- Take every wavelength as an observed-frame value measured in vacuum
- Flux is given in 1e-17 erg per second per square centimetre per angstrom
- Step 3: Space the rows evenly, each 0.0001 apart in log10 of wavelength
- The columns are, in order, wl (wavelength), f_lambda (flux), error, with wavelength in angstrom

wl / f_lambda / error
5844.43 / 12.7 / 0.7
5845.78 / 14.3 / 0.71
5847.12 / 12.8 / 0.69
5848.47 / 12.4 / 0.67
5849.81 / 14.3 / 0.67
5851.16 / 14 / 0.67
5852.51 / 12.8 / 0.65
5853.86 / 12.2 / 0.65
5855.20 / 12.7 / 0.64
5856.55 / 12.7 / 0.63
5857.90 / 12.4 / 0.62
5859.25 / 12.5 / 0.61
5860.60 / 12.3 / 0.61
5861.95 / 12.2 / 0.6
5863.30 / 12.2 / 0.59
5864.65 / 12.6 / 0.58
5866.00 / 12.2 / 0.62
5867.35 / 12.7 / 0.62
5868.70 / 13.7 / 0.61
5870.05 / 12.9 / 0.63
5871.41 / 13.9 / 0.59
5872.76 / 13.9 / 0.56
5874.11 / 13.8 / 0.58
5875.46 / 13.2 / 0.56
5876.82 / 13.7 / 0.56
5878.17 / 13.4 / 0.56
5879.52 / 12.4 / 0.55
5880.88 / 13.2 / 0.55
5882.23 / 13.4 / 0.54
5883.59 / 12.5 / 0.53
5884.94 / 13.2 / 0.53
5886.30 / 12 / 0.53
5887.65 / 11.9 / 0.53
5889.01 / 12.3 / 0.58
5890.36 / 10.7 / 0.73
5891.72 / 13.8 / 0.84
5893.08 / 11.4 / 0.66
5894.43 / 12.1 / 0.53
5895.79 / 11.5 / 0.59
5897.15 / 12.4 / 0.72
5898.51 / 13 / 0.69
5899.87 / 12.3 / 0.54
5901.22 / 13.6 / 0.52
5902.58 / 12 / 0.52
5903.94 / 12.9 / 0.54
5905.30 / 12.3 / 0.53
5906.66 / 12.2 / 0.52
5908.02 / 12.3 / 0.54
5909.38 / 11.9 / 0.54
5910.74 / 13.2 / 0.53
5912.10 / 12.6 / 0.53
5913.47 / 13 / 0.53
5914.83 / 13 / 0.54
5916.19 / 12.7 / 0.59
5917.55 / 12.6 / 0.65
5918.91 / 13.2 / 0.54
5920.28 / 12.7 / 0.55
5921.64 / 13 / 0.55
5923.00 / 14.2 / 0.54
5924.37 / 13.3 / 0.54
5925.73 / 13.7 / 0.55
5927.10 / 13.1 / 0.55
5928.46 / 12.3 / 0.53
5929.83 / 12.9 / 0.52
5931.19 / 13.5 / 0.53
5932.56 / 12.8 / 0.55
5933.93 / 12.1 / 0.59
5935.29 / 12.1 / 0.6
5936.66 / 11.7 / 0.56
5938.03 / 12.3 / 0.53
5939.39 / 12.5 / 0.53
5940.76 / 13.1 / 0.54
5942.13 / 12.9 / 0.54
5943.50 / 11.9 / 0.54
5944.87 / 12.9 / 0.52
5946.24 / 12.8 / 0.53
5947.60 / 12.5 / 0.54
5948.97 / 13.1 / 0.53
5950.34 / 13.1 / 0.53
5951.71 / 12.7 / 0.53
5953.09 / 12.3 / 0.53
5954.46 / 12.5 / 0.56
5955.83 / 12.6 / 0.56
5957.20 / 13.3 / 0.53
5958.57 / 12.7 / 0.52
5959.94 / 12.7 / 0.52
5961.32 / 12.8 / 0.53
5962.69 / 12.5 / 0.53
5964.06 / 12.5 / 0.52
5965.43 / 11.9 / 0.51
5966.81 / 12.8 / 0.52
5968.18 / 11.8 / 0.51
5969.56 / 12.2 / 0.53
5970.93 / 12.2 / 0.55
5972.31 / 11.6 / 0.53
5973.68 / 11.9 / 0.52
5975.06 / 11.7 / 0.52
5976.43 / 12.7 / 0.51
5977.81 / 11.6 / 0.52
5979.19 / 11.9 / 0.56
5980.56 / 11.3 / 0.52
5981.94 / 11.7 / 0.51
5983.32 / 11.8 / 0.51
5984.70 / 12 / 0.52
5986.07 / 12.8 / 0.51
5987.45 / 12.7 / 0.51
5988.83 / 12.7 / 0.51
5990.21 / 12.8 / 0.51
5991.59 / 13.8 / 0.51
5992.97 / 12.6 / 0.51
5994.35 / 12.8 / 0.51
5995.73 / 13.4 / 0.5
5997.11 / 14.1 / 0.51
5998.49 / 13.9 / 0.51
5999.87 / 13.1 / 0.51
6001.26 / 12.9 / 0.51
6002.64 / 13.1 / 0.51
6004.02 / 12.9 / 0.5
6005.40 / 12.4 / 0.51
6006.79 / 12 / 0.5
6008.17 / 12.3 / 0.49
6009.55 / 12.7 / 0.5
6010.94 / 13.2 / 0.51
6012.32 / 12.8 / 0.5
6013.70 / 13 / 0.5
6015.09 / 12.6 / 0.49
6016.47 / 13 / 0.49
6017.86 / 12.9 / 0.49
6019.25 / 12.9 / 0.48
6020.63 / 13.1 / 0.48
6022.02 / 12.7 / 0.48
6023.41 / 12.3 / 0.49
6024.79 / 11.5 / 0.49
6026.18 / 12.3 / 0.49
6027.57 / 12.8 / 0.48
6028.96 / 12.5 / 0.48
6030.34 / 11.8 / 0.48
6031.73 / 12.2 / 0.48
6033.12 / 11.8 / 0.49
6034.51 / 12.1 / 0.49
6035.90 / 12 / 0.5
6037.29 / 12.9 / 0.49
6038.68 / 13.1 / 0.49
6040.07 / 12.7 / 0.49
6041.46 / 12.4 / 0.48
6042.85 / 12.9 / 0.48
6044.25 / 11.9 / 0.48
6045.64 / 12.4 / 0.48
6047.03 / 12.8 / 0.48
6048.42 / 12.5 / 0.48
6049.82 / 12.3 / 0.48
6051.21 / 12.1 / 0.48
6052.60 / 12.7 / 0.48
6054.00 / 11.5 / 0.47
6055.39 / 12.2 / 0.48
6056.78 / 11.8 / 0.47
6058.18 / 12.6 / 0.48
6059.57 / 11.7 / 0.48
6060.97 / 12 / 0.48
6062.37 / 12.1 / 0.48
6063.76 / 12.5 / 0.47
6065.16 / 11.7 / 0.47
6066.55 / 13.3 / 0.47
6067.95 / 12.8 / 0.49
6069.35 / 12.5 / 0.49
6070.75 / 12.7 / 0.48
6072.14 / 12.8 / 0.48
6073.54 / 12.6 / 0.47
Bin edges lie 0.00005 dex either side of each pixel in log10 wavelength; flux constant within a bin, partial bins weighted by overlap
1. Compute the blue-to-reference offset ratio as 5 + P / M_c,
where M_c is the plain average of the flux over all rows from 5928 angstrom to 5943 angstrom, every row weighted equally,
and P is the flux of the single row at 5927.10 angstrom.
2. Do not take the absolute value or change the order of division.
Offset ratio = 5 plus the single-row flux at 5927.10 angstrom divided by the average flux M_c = 6.04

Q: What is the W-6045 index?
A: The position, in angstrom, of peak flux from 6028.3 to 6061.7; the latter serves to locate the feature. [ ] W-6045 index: 6038.68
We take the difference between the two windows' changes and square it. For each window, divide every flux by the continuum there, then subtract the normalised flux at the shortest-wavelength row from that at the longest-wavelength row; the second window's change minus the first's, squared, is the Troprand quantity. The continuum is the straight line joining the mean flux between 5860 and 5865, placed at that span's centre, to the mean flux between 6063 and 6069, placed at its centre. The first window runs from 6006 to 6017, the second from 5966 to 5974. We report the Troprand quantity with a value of 0.0231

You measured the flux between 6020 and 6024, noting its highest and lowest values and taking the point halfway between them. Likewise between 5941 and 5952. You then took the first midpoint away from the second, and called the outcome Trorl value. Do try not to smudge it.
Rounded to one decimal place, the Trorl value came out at -0.2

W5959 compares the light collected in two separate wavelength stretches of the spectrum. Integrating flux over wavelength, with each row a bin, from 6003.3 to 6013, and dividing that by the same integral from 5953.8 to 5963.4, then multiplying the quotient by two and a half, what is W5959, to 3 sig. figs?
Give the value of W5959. 2.50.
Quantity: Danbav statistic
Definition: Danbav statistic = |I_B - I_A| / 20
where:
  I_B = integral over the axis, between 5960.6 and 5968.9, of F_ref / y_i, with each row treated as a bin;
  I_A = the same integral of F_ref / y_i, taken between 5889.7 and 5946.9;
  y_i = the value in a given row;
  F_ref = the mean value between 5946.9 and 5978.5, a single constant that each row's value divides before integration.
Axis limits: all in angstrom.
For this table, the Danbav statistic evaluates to 2.4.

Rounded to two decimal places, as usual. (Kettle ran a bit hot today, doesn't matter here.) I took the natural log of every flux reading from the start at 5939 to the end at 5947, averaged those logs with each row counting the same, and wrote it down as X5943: 2.54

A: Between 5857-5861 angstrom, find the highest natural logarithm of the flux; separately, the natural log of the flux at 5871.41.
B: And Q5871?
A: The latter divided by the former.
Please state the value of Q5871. 1.04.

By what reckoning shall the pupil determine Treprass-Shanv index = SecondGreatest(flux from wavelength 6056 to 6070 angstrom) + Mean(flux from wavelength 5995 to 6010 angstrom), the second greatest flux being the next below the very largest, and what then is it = 25.8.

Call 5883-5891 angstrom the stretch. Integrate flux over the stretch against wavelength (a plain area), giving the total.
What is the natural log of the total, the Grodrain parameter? 4.6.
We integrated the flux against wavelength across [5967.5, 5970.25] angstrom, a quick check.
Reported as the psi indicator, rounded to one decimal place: 33.0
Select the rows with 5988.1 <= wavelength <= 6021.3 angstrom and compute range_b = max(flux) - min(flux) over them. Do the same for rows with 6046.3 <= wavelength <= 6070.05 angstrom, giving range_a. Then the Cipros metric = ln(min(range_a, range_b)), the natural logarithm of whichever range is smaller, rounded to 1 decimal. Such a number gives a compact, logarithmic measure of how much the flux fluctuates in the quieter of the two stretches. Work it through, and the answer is 0.6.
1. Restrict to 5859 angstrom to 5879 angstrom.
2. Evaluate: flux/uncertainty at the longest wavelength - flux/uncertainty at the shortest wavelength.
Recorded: 3.4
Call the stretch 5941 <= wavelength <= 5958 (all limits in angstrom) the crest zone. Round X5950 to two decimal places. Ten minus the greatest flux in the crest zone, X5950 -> -3.30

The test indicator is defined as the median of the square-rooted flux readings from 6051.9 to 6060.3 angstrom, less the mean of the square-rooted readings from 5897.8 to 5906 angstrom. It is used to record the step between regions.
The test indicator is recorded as -0.097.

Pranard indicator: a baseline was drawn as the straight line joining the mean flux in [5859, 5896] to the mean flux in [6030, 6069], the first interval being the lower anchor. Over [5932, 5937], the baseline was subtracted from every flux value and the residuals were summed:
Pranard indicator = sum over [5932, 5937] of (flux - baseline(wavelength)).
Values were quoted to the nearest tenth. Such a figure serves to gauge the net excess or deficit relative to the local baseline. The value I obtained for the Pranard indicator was -1.6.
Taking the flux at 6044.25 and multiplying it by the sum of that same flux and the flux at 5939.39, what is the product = 290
